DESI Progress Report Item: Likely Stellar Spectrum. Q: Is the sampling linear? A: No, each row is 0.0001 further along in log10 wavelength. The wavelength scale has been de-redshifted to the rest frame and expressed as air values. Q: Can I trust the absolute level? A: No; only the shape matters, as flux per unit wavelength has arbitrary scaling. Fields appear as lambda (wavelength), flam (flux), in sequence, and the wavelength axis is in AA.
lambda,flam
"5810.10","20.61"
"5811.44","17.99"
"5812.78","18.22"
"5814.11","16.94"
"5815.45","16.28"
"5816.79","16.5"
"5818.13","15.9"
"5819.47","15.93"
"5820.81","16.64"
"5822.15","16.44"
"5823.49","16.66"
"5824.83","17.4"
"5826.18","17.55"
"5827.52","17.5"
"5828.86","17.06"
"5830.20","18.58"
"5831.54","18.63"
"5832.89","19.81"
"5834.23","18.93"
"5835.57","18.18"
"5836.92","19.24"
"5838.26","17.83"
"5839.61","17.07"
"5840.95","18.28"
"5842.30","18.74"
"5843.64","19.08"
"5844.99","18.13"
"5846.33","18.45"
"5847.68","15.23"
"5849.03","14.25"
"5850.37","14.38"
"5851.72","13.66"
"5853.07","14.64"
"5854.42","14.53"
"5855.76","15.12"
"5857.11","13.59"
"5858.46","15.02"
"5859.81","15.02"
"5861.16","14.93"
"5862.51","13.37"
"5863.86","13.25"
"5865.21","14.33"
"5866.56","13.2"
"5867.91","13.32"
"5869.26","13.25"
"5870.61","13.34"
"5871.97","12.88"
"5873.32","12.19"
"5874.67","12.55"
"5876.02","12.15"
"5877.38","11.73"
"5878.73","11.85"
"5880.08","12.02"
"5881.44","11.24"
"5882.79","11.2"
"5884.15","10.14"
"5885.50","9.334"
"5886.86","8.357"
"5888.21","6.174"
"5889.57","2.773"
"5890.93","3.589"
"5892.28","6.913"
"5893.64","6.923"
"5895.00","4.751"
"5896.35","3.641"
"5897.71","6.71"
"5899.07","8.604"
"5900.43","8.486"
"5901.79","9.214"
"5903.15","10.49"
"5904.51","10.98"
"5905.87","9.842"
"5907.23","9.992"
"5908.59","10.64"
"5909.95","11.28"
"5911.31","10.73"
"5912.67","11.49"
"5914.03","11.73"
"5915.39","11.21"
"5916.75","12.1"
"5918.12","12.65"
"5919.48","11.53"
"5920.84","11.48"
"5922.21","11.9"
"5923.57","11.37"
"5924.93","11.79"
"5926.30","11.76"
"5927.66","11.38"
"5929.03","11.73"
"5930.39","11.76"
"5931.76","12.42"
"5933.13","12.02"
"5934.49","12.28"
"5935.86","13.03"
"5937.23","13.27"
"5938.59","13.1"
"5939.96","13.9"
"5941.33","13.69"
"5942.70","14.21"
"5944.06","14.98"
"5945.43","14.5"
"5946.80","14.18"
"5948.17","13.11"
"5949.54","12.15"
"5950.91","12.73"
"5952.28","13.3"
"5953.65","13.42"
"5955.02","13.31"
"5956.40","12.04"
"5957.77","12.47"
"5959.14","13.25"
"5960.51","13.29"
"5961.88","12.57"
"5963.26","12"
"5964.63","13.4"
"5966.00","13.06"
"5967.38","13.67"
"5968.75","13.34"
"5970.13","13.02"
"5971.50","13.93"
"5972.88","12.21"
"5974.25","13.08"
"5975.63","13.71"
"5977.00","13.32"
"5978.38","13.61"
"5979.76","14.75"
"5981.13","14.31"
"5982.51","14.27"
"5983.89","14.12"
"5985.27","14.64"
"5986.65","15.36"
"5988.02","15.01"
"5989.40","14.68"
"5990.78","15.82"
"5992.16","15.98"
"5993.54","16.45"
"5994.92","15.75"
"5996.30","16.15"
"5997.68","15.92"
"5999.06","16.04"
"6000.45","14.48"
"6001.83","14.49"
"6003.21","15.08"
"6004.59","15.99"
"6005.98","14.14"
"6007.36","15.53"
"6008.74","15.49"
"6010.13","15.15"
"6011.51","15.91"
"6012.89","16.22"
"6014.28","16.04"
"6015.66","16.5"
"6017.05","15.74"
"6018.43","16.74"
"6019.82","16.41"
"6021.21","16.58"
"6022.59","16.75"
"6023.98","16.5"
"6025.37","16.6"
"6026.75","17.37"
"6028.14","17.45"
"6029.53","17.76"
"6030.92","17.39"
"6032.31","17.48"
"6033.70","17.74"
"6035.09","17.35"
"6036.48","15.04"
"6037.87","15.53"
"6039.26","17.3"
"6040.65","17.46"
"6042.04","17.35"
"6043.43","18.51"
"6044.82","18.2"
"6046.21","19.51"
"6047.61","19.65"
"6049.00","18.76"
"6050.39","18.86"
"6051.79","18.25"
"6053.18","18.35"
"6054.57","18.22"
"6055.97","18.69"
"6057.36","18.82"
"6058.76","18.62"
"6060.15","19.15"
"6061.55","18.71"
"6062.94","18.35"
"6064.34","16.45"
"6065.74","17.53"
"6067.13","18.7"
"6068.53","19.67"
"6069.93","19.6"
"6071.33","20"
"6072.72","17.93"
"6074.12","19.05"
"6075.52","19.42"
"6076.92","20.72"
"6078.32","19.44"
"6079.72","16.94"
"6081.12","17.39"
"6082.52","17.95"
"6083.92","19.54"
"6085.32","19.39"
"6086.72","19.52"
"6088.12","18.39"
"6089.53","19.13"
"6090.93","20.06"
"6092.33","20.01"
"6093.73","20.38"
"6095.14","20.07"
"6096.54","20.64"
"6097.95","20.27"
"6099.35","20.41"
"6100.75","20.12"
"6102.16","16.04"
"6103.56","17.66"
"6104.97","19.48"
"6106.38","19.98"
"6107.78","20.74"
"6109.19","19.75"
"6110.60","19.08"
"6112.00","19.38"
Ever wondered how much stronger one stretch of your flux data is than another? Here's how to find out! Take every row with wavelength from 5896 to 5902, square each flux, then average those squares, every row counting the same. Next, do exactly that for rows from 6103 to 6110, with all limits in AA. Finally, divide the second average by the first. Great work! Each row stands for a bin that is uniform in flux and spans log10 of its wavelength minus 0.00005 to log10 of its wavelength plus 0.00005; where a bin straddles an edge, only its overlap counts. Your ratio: 6.6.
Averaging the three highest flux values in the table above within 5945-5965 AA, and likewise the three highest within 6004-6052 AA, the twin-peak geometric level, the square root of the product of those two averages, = 16.5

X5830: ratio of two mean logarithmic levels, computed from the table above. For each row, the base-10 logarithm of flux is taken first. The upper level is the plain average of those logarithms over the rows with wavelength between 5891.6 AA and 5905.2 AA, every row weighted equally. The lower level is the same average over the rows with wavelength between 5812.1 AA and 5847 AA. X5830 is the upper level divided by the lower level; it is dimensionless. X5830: 0.69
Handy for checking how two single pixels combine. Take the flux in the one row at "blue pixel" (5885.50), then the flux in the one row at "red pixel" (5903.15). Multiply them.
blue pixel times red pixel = 98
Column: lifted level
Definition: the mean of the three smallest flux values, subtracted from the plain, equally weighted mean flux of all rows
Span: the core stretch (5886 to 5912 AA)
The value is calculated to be 4.6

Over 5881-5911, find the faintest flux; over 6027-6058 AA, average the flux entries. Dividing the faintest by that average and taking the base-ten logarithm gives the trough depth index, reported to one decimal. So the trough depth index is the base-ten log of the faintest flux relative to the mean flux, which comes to -0.8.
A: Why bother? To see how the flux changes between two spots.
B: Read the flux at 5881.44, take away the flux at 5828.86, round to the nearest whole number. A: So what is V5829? -6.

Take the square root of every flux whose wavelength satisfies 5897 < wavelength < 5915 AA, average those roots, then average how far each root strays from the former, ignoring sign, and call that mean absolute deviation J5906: 0.18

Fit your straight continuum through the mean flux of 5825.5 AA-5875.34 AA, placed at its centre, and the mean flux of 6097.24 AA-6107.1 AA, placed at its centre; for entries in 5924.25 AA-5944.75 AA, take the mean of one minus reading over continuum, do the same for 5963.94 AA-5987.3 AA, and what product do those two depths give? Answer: 0.052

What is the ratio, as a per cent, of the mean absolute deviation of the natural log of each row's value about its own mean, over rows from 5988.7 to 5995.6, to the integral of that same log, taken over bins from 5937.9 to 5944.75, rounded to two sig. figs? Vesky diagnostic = 0.15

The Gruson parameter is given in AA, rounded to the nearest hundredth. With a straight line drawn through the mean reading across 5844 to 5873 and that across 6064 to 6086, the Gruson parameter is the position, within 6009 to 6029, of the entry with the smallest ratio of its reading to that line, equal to 6010.13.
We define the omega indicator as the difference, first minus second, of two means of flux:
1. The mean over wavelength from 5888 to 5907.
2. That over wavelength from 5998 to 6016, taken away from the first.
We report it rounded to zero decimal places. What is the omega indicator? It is -8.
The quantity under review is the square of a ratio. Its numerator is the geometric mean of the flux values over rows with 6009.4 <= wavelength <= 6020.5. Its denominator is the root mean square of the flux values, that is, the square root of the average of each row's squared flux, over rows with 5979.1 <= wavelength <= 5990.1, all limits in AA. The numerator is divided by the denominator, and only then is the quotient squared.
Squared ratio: 1.2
